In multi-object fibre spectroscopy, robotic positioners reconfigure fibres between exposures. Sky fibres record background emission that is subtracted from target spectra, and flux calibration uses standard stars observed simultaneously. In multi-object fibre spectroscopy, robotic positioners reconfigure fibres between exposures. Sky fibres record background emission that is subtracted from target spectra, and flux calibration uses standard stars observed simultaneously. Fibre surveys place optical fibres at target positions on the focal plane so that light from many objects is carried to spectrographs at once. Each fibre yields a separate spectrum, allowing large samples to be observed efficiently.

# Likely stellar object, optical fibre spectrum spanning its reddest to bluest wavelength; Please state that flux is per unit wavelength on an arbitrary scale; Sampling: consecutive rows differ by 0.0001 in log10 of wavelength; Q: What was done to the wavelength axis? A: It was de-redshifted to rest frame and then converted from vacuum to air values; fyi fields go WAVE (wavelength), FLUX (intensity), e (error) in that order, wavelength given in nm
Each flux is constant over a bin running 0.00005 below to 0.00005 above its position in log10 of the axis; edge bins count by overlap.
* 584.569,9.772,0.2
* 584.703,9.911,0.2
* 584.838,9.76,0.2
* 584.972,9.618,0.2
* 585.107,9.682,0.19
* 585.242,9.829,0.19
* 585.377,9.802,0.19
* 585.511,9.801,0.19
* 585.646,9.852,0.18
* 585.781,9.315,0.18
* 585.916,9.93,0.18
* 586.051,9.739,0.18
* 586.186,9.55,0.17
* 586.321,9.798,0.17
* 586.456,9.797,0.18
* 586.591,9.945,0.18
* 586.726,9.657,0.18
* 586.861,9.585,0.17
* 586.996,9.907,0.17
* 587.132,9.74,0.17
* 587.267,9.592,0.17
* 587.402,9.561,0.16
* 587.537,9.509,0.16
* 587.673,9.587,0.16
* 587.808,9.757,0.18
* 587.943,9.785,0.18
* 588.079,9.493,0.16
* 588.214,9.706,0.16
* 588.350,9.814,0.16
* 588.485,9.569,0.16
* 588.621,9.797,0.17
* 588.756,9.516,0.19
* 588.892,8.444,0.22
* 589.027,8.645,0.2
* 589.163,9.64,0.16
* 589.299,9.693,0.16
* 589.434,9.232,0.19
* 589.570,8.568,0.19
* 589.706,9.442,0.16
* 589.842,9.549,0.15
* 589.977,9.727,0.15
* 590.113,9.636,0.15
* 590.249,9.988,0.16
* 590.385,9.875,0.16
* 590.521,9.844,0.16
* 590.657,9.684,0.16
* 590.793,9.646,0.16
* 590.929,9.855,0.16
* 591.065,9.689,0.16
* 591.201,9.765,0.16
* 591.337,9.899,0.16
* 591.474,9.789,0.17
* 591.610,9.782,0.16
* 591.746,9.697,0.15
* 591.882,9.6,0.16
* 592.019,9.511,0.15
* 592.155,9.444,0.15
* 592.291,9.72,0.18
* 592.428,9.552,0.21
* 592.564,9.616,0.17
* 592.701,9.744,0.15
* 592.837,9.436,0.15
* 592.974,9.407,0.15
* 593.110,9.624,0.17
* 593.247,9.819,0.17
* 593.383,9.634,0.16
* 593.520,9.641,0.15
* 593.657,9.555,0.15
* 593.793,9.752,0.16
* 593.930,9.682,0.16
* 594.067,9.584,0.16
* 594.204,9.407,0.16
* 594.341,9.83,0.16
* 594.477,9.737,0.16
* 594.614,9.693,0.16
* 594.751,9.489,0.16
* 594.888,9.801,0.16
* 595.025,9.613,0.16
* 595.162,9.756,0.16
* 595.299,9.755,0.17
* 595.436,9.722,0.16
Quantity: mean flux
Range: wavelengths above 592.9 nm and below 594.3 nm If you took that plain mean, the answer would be 9.61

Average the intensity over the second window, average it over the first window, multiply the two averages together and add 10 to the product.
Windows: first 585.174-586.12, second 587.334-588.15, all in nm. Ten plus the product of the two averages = 104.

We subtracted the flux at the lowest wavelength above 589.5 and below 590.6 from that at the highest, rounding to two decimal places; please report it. 1.28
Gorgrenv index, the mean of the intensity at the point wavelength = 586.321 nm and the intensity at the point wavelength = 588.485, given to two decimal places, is 9.68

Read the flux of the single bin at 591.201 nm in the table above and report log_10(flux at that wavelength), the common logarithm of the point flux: 0.990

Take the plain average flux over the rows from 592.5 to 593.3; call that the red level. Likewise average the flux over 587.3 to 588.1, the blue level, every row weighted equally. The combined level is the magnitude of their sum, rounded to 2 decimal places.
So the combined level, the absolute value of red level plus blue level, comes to 19.22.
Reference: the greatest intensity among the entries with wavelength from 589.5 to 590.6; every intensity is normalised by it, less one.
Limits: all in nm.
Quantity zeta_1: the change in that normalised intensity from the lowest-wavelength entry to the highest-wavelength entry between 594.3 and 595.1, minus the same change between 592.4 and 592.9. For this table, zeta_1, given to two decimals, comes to -0.01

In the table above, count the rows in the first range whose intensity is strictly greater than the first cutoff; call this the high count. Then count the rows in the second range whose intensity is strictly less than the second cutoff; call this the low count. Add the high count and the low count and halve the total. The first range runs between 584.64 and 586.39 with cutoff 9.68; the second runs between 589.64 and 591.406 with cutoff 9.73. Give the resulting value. 8.5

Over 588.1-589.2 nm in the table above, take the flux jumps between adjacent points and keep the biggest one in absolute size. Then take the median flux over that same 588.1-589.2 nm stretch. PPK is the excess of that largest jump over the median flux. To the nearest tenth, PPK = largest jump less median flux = -8.5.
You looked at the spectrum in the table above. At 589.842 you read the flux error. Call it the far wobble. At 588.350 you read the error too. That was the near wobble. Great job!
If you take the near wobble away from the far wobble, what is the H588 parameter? -0.010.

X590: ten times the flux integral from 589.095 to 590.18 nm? 102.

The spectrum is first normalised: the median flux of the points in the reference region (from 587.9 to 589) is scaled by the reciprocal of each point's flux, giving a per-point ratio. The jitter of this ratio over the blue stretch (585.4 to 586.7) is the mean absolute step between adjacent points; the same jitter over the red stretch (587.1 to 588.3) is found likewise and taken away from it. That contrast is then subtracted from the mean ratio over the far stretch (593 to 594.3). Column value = 0.988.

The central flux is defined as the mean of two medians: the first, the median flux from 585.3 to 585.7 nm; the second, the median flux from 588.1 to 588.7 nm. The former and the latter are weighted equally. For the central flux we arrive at 9.777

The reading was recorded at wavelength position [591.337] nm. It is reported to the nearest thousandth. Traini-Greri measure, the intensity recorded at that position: 9.899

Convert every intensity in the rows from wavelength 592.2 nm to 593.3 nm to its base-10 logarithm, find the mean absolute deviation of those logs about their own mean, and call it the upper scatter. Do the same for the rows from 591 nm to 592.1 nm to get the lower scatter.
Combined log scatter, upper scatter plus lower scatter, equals 0.0092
